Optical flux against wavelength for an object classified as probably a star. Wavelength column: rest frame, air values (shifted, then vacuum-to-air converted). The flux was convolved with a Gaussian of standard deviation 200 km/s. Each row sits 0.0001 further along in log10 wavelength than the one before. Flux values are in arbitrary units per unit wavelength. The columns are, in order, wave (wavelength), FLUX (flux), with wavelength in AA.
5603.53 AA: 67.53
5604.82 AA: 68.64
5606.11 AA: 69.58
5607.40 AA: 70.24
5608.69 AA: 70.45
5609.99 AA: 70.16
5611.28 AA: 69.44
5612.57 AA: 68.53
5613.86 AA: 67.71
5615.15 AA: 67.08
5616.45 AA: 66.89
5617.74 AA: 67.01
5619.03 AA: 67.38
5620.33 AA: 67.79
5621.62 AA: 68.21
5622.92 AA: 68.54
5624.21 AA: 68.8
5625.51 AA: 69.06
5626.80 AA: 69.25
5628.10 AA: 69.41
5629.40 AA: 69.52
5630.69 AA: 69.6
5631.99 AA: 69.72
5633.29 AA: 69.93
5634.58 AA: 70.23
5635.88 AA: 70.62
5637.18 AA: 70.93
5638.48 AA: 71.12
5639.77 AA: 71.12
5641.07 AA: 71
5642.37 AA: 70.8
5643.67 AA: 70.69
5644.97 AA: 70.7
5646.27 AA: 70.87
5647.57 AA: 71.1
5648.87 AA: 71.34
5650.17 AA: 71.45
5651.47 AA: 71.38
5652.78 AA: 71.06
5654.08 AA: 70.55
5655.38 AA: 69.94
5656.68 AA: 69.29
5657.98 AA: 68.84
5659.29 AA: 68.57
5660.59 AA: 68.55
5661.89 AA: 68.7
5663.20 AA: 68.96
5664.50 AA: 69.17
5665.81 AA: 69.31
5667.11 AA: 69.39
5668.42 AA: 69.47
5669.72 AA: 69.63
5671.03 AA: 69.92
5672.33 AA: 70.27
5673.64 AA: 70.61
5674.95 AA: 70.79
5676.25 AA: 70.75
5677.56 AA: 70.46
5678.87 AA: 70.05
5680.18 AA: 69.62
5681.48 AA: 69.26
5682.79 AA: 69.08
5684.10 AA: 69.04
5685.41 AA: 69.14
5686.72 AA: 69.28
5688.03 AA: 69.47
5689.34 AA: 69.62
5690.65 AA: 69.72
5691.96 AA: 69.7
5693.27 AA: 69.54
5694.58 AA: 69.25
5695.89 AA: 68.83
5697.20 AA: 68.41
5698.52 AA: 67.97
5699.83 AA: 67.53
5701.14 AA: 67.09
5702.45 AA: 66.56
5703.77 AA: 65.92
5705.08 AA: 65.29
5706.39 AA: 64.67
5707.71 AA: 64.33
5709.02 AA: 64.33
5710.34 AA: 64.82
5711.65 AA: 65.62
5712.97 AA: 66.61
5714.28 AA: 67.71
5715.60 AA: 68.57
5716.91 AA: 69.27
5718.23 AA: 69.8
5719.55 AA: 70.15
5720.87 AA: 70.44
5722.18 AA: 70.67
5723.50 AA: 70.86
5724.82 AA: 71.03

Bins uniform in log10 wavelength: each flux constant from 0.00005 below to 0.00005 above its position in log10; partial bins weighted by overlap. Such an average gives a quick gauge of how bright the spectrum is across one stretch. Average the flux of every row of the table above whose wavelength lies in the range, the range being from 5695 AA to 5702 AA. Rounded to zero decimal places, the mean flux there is 68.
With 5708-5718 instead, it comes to 67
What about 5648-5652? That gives 71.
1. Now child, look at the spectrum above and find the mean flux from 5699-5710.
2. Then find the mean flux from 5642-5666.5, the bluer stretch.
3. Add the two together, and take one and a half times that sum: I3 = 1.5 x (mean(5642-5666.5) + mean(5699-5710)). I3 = 204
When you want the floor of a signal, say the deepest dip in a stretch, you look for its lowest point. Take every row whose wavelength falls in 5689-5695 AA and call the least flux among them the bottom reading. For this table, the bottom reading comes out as 69.25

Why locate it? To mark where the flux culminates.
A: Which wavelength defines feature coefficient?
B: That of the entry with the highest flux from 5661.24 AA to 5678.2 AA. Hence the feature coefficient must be 5674.95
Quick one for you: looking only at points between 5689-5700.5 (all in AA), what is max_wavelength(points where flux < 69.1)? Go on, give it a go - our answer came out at 5699.83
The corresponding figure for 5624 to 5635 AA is 5625.51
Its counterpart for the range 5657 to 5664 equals 5663.20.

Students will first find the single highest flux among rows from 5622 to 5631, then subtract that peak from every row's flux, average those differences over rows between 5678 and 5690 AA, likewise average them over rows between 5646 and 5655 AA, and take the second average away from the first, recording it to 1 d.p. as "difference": -1.7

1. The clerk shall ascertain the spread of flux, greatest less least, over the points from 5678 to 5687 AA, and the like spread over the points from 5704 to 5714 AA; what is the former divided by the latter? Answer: 0.4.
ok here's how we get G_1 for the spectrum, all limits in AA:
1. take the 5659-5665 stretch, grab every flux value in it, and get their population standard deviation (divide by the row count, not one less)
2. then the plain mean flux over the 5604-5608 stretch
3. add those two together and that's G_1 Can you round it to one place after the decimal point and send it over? 69.7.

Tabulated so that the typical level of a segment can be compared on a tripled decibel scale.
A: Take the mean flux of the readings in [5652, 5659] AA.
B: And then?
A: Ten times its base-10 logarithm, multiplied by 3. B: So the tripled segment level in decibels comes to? 55.3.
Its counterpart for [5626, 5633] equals 55.3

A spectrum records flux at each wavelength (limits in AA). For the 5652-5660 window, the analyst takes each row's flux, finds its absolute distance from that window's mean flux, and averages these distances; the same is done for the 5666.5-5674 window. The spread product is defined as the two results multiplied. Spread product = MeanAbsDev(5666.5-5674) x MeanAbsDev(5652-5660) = 0.31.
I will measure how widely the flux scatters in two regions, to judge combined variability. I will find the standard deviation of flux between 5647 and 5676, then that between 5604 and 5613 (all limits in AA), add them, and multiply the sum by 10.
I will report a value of 17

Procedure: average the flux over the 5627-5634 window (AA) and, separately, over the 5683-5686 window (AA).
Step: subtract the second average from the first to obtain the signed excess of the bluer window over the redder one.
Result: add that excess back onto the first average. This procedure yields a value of 70.2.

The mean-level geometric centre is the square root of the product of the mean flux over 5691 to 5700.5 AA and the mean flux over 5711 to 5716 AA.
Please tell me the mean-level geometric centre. 67.9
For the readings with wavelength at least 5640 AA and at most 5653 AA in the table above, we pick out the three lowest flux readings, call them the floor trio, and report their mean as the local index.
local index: 70.73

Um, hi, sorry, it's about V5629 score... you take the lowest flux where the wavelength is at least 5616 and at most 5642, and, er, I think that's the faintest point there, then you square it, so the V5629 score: 4474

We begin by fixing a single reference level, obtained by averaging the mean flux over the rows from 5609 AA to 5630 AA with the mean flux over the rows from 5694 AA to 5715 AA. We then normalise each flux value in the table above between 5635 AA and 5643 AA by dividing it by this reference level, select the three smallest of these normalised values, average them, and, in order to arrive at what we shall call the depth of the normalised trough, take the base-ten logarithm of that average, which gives 0.021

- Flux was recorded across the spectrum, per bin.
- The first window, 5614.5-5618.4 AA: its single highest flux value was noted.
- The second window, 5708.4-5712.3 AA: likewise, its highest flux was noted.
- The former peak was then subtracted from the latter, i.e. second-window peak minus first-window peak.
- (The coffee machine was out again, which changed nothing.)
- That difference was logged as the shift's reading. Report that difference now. -1.5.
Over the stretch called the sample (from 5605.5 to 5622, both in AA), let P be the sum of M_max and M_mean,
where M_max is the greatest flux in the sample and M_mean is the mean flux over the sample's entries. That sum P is 139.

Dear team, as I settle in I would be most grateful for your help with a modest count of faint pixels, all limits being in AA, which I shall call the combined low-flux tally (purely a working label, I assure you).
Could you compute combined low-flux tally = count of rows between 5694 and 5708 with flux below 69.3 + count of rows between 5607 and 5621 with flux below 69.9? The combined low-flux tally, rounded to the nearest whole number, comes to 19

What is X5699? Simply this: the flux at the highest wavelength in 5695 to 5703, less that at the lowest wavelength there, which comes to -2.3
